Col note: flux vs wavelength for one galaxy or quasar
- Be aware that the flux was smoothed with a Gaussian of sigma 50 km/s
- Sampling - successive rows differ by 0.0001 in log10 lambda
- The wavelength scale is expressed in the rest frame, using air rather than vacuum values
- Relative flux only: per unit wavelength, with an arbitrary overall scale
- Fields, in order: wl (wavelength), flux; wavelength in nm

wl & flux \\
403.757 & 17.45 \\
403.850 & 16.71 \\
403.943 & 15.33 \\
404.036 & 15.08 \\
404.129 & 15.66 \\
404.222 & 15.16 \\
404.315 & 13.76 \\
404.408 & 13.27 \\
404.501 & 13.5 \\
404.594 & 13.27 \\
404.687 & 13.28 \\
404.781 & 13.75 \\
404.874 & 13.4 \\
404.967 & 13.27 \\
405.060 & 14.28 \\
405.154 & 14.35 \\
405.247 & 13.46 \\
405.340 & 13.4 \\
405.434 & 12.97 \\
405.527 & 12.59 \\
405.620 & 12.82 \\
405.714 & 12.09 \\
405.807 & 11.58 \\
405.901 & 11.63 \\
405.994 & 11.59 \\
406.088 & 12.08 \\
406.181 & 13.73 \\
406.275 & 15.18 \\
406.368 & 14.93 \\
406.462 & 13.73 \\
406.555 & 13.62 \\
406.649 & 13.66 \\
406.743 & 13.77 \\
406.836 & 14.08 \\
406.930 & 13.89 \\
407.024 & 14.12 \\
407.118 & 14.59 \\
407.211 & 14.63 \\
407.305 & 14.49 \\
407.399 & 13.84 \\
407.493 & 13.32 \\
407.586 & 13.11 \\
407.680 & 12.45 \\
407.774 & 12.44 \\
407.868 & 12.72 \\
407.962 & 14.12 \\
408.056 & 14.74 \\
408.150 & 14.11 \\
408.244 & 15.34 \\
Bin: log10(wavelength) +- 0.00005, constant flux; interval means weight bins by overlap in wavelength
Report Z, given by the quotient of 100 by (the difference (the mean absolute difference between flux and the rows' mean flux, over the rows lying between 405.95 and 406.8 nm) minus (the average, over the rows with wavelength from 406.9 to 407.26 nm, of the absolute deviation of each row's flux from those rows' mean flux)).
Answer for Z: 210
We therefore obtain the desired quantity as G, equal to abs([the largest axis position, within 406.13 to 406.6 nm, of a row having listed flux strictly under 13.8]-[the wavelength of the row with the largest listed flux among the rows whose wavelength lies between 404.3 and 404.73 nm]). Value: 2.24 nm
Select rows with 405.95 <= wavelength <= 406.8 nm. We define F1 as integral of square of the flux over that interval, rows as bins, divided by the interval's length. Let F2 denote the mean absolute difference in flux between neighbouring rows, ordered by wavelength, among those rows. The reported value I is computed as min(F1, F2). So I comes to 0.66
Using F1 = 186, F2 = 0.66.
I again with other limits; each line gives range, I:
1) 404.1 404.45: 0.80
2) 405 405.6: 0.37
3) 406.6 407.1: 0.21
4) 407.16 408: 0.48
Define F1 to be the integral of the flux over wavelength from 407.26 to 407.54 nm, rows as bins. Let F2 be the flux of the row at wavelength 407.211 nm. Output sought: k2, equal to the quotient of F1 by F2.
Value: 0.27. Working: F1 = 3.9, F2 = 14.63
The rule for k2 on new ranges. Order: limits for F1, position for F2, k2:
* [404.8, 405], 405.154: 0.19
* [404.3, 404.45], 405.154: 0.14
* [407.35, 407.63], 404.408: 0.28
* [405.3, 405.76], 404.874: 0.44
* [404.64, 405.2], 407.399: 0.55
